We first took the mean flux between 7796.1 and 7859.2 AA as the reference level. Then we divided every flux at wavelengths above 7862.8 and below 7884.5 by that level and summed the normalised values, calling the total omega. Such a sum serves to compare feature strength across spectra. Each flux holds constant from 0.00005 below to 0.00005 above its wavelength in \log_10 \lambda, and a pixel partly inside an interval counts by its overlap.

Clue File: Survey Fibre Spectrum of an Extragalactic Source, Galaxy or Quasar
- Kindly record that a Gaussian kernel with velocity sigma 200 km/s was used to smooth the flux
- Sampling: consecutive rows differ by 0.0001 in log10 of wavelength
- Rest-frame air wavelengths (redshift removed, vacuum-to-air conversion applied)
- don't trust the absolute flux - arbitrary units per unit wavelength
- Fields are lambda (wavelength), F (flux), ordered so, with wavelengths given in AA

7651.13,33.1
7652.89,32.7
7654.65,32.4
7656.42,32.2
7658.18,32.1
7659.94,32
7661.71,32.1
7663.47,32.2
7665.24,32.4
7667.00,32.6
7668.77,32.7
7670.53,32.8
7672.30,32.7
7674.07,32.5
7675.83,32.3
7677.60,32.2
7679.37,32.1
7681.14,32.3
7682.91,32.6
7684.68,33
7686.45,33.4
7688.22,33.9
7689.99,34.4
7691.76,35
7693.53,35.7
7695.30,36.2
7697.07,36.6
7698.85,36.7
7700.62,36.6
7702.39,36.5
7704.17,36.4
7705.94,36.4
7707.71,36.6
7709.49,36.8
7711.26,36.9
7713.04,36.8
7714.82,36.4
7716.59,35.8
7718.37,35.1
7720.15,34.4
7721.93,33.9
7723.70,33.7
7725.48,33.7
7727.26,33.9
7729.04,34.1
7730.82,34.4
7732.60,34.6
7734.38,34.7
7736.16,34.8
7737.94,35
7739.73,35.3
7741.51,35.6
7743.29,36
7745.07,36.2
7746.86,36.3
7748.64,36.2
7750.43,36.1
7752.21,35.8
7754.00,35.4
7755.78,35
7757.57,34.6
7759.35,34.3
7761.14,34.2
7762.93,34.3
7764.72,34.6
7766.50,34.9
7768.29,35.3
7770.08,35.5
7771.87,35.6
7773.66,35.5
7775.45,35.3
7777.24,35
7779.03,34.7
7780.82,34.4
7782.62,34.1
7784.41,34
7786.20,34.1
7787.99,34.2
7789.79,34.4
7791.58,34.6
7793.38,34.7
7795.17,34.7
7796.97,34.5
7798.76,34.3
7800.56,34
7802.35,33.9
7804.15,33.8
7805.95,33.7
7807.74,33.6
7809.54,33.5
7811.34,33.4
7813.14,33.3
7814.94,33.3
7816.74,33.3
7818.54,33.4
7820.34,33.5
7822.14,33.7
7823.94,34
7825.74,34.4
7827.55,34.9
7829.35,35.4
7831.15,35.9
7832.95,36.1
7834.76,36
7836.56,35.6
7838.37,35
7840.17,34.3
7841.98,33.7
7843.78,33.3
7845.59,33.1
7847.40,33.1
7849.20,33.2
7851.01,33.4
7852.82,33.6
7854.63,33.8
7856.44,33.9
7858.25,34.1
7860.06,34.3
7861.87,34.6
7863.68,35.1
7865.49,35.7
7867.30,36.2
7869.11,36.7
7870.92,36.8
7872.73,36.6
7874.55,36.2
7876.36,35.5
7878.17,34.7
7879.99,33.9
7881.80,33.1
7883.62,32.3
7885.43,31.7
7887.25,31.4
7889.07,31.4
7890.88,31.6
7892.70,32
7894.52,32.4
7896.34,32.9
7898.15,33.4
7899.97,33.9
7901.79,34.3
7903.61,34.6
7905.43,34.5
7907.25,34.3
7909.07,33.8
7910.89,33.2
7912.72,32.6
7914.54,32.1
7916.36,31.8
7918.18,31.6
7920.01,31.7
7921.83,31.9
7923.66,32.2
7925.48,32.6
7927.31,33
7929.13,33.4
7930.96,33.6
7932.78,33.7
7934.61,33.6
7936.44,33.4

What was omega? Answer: 12.4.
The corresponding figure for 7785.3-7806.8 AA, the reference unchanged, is 12.1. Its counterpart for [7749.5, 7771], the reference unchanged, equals 12.3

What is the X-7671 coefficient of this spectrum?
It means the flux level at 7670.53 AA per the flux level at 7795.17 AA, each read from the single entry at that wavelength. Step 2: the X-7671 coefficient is 0.95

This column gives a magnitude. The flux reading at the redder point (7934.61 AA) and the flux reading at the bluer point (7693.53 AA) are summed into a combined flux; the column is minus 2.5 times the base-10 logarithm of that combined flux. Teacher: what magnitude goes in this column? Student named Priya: -4.602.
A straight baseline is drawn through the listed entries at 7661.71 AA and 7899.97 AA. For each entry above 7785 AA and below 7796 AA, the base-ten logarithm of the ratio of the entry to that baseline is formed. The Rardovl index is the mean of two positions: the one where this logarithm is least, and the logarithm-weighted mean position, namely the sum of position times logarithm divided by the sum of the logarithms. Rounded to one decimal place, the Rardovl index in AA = 7788.7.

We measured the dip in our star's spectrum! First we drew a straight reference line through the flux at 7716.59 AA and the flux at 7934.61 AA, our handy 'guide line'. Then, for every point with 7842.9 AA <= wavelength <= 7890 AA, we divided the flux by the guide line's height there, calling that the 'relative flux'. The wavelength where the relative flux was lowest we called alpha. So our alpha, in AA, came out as 7887.25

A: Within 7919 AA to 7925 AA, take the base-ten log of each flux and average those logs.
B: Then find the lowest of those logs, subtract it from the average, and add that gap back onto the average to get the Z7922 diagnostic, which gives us 1.507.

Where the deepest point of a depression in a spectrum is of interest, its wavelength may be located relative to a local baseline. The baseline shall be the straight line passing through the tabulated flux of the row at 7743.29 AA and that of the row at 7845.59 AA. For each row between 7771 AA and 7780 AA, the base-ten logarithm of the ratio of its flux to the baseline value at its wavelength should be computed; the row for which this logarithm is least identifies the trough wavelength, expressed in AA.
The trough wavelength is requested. 7779.03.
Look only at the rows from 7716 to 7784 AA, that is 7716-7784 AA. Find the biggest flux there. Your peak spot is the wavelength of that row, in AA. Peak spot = 7746.86 AA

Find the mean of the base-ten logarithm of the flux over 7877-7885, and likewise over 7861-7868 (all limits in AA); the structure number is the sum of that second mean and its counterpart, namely 3.074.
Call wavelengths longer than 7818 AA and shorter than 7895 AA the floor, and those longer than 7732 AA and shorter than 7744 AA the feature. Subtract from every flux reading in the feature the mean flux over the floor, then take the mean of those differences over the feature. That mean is 1.0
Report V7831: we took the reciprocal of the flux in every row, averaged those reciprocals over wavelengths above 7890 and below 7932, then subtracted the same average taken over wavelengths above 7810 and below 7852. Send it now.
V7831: 0.0011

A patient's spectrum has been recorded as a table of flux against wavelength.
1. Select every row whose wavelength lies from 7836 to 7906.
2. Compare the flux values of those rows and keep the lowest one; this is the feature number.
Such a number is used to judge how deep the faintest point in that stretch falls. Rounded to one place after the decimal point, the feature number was 31.4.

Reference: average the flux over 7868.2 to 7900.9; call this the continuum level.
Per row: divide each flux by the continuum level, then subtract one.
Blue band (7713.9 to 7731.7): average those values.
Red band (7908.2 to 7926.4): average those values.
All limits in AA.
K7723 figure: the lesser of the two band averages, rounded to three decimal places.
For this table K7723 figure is -0.040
